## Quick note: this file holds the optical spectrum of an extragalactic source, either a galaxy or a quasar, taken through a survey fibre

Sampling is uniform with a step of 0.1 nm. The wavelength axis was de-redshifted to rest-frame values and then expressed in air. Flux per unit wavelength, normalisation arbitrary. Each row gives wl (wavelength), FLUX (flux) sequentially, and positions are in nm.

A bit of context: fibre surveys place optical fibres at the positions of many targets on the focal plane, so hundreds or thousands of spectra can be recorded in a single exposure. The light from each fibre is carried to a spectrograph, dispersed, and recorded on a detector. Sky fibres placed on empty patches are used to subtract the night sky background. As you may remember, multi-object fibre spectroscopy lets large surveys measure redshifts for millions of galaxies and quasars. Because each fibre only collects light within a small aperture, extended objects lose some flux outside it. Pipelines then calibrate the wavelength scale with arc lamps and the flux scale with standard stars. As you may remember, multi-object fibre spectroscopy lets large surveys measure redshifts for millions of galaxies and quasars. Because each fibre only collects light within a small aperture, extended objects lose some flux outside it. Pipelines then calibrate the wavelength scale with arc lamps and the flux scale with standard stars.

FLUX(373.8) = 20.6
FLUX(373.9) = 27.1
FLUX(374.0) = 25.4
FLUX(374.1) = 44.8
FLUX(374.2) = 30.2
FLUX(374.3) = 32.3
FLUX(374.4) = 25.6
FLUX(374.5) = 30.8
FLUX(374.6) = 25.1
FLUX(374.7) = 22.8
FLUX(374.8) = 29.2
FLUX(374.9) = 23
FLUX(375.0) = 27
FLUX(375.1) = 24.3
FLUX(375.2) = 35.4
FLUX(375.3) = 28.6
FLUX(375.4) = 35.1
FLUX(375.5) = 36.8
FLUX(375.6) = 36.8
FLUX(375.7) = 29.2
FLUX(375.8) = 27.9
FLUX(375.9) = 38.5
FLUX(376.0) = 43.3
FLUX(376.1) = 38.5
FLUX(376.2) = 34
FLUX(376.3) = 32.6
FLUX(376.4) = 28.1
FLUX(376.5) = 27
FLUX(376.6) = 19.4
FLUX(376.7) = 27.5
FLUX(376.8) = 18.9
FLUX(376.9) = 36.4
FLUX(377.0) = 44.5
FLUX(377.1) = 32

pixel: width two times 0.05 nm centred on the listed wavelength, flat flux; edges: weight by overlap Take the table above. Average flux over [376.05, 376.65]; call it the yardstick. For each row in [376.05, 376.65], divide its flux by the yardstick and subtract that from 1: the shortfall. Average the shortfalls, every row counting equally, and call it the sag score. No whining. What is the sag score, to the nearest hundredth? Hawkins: 0.00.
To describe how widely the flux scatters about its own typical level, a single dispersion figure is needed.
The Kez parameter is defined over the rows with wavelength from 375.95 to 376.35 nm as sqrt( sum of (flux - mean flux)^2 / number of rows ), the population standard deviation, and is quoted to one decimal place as 4.2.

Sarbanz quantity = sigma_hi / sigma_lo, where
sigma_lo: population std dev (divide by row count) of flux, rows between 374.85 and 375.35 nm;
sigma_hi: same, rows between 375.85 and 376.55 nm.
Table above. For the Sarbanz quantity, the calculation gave 1.3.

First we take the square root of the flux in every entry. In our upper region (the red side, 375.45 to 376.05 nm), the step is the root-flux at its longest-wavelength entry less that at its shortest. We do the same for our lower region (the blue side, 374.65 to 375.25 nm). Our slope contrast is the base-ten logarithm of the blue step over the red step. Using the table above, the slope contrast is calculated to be 0.4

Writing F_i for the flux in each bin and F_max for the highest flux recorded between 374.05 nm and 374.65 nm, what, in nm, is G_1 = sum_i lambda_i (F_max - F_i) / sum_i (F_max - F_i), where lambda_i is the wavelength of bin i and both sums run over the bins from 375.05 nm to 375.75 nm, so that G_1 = 375.37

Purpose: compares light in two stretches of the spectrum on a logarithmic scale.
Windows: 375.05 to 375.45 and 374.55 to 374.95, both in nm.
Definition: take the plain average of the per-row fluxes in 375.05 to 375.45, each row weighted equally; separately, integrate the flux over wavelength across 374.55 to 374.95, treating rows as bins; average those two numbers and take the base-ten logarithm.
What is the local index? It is 1.31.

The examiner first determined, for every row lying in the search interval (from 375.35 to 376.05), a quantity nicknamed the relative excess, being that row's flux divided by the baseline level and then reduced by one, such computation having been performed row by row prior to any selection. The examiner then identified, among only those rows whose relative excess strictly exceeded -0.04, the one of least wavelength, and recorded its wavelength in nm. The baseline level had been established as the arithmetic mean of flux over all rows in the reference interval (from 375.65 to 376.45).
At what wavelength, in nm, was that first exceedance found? 375.4 nm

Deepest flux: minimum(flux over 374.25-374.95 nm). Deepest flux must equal 22.8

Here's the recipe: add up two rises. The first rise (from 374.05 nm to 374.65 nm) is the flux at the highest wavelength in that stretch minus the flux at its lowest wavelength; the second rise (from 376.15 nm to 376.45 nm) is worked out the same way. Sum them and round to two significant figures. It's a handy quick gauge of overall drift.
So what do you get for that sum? -26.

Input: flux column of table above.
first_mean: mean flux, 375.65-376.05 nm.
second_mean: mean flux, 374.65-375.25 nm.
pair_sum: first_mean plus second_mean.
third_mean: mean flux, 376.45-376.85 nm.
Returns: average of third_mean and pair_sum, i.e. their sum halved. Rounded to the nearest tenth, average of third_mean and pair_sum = 42.4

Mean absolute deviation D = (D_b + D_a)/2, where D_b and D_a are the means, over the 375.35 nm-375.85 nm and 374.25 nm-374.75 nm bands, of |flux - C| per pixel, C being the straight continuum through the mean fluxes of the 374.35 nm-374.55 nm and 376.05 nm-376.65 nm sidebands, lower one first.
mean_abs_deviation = 4.1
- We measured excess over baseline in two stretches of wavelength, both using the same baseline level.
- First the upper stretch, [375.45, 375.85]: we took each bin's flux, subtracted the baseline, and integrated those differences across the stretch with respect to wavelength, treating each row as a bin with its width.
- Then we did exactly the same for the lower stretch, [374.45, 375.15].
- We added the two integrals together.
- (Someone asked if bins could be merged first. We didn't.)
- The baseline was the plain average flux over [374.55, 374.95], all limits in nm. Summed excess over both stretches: 3.8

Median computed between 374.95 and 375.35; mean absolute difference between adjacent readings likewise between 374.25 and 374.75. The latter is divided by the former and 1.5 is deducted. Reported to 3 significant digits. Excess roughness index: -1.32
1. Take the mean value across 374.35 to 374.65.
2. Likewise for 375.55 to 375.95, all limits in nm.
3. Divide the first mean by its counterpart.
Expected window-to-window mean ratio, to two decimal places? 0.82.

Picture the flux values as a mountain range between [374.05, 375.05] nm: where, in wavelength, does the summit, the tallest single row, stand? 374.1 nm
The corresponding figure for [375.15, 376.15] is 376.0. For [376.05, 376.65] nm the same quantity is 376.1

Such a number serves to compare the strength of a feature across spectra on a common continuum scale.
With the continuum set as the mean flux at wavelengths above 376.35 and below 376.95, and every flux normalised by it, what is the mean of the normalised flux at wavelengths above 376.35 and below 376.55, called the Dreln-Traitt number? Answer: 1.05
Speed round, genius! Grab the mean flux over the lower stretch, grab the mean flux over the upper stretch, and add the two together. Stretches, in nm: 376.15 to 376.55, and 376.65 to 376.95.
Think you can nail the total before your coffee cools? 58.0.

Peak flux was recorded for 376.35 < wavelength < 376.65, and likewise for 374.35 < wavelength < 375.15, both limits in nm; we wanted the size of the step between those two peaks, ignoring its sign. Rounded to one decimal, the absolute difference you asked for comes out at 2.7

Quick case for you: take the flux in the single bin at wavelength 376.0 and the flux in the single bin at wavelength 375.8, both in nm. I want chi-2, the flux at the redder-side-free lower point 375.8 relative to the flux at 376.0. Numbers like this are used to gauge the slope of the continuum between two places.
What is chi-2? 0.64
